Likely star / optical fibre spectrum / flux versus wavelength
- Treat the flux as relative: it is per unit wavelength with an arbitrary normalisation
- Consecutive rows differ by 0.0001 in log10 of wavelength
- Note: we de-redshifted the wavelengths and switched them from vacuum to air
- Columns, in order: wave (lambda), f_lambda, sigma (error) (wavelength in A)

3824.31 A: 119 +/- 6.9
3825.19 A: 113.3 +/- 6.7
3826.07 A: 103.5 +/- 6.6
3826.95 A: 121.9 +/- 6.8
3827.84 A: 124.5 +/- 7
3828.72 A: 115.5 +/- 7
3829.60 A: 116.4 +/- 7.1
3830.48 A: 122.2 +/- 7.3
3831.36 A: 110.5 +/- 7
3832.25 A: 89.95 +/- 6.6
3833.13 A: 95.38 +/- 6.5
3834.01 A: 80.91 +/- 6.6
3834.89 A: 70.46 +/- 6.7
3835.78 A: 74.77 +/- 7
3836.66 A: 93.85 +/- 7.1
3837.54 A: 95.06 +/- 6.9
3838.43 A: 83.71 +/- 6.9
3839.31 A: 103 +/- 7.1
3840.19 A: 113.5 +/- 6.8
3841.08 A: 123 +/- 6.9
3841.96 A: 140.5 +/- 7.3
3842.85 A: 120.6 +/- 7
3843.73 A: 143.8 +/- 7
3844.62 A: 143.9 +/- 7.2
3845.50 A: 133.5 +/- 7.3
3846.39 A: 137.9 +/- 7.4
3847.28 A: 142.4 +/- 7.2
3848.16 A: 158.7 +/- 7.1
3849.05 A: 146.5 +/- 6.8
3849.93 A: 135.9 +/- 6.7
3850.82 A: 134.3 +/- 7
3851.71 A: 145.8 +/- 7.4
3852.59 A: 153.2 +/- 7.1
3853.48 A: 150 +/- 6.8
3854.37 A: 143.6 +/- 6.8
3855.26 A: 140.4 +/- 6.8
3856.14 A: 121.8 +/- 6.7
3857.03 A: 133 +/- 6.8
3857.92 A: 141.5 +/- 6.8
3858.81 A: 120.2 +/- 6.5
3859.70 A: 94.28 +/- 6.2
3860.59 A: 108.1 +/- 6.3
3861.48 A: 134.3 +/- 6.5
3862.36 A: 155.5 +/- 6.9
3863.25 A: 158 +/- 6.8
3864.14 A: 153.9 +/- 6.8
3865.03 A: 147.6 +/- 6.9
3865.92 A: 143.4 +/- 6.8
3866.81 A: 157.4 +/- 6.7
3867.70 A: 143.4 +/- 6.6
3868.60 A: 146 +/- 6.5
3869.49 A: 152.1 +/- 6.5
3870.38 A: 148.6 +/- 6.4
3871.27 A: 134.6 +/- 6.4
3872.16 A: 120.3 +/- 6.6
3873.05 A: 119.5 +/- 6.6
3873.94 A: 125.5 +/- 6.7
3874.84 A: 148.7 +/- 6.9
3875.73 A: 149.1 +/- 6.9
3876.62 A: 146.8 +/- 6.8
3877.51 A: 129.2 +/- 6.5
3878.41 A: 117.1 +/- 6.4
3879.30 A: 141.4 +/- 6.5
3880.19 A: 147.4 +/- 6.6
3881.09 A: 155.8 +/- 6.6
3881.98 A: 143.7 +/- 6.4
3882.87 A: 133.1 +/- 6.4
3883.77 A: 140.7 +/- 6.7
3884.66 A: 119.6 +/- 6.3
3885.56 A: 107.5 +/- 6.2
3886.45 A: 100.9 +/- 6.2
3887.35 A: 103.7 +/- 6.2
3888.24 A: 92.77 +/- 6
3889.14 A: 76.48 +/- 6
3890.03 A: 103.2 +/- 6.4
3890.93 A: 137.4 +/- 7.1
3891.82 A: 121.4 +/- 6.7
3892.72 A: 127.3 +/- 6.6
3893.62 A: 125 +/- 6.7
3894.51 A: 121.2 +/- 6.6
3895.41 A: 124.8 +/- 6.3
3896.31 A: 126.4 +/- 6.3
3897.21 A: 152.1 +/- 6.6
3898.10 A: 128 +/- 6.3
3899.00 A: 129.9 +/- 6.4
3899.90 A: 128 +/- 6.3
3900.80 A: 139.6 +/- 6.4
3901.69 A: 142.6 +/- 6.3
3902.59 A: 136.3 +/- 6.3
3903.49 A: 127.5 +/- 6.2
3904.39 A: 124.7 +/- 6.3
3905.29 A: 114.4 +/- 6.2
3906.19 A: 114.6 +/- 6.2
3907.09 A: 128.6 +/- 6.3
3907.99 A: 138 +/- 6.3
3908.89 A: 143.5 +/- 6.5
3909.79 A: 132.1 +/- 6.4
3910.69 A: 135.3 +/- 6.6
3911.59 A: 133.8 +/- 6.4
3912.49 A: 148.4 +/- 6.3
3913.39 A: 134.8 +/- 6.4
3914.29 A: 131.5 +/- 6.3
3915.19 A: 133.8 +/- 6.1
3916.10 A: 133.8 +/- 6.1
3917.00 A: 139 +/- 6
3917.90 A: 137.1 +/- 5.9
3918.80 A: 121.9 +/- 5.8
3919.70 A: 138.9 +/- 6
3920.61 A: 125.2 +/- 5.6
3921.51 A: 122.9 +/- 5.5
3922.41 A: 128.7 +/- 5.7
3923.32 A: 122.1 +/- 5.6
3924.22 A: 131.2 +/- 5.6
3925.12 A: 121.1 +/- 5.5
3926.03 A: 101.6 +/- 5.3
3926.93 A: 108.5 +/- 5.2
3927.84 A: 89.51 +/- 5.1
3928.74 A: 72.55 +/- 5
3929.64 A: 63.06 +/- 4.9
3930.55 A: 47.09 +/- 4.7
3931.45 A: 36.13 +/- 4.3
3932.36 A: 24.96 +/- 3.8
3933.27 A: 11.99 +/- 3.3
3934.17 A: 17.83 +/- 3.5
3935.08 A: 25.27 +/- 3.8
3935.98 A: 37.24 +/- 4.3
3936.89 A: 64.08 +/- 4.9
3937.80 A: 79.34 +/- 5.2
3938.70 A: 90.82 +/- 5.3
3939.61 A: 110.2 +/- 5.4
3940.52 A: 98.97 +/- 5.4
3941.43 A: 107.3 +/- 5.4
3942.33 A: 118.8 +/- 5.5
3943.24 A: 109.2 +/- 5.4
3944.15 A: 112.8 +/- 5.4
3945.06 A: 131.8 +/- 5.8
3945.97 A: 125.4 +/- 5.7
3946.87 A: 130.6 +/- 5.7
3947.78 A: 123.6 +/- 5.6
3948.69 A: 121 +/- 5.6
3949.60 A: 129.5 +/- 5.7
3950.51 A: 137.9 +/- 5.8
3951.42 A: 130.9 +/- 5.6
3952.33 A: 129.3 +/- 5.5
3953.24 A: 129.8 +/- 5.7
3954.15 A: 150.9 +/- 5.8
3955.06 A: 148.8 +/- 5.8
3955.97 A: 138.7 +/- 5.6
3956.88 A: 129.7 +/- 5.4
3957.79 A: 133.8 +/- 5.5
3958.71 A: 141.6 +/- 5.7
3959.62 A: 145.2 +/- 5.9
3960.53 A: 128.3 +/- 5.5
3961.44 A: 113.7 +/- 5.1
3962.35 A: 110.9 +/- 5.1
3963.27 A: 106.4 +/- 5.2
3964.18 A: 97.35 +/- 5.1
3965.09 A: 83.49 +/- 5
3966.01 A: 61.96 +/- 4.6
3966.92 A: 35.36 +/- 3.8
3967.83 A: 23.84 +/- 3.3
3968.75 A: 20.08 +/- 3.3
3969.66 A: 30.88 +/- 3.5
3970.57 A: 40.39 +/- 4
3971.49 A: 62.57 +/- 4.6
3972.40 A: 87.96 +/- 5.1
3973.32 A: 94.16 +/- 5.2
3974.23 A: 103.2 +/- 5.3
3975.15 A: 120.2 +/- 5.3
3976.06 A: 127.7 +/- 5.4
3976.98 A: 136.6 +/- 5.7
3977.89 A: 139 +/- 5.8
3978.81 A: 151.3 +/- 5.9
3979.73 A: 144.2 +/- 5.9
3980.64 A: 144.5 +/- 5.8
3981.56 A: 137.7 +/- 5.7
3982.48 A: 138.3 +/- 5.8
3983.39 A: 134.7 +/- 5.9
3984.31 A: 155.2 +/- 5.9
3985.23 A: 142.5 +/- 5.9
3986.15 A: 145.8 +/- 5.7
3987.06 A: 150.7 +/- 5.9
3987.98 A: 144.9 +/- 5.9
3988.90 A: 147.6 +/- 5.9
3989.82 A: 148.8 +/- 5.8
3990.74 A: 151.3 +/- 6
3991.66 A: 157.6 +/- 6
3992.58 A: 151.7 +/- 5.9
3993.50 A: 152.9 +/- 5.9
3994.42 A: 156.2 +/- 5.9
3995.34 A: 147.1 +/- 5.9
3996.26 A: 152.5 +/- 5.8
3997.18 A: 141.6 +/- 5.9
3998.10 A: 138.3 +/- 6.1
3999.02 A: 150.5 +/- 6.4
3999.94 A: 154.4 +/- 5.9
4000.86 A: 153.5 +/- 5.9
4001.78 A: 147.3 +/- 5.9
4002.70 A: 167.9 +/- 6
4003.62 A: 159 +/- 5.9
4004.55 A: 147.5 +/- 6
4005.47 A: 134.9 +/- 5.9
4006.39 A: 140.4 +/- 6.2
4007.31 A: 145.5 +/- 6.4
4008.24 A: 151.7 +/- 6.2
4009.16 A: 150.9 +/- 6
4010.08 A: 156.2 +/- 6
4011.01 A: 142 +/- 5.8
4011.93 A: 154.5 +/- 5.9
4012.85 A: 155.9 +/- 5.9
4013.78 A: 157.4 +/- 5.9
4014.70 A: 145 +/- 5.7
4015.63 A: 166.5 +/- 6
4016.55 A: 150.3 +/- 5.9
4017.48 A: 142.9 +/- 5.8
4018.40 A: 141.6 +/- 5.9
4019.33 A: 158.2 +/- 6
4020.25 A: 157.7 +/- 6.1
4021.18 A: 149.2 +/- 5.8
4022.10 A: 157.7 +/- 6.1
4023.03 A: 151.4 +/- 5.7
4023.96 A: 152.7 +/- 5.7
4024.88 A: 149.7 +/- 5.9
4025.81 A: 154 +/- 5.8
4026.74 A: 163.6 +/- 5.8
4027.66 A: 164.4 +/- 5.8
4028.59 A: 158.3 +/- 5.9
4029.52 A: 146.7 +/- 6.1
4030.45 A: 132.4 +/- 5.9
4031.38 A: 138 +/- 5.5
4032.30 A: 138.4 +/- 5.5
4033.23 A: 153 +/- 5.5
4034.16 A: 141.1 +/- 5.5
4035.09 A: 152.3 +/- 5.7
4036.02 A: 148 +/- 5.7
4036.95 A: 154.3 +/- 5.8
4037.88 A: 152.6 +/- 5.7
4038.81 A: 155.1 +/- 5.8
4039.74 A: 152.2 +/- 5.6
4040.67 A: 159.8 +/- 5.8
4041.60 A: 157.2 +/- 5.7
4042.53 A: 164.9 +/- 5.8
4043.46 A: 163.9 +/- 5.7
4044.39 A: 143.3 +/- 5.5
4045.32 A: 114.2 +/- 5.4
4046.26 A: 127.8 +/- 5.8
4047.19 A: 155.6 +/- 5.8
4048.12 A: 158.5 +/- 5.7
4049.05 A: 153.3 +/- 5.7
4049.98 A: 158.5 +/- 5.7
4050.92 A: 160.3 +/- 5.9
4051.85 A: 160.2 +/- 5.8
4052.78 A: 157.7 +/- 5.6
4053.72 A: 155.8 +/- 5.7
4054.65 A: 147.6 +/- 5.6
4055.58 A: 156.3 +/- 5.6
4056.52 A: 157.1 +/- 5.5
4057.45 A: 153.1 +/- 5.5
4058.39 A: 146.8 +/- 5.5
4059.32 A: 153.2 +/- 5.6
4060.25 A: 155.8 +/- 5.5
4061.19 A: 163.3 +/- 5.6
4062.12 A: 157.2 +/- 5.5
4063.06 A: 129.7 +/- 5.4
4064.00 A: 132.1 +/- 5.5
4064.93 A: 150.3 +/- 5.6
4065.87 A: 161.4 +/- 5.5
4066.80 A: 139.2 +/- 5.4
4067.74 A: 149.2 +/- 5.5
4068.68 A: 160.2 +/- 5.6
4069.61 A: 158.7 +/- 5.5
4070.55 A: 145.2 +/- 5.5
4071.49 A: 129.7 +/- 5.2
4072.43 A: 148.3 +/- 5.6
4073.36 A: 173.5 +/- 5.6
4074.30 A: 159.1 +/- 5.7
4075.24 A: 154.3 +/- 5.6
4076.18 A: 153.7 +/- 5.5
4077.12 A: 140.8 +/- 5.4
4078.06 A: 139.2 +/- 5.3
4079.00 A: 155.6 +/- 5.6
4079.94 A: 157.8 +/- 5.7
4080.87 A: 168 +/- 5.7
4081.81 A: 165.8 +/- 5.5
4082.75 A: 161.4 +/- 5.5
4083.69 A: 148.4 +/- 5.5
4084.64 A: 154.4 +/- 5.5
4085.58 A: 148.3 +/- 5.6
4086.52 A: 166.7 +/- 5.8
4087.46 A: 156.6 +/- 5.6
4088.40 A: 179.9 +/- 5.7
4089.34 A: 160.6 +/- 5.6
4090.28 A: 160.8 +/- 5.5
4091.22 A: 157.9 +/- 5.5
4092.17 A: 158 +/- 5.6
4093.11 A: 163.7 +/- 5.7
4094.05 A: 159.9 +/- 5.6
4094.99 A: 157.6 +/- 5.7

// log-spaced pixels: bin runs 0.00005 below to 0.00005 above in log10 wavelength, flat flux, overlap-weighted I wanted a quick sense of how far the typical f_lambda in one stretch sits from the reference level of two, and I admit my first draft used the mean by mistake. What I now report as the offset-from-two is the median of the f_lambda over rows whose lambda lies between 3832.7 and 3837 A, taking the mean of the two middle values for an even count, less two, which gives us 79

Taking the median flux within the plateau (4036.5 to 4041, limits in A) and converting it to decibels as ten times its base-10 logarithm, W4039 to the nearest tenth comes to 21.9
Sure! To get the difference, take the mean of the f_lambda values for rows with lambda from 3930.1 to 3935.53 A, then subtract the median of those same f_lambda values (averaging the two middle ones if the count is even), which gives 2.1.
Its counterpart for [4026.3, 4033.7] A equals -0.5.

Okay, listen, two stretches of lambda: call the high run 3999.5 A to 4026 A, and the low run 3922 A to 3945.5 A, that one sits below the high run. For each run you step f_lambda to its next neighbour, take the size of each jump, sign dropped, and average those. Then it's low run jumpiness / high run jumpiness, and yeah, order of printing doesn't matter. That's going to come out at 1.57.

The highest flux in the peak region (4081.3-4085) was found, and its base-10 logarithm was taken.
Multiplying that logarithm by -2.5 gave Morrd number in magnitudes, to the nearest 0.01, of -5.55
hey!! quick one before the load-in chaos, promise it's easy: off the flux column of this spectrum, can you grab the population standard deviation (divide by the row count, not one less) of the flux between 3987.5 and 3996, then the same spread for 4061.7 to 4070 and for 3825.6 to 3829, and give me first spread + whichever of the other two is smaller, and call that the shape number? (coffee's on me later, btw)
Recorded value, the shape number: 12.1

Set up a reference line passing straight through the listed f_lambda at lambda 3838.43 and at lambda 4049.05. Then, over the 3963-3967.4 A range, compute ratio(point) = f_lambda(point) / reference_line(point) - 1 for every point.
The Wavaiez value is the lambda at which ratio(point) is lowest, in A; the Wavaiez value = 3966.92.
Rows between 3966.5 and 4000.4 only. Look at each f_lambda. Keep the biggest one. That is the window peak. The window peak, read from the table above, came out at 157.6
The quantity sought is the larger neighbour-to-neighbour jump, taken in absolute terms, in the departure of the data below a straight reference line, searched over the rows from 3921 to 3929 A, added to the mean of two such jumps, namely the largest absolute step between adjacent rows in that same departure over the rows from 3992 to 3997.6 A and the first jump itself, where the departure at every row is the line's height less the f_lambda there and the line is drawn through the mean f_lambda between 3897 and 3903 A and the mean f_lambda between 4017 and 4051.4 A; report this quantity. 35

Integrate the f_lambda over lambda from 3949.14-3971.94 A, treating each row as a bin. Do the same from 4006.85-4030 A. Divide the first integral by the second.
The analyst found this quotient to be 0.66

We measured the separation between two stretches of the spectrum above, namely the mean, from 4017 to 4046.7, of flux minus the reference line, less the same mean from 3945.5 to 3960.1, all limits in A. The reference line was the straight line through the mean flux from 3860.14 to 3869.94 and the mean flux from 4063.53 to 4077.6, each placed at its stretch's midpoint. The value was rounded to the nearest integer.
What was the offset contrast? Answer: 14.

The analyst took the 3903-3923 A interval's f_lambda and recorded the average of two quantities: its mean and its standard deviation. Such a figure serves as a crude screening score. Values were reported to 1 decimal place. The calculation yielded 69.8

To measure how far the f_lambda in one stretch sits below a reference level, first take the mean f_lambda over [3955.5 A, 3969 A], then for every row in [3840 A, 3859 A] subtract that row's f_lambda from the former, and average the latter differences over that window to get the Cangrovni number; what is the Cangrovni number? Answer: -39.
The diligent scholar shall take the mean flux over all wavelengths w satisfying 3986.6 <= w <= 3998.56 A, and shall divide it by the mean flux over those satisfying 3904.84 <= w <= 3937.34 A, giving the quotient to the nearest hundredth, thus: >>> 1.45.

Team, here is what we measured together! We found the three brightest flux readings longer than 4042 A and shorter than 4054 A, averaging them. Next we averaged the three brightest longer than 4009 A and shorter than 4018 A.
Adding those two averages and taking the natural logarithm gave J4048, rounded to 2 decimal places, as 5.78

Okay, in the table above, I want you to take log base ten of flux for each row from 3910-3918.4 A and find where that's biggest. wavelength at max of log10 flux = 3912.49 A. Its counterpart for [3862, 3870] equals 3863.25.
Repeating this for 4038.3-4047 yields 4042.53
